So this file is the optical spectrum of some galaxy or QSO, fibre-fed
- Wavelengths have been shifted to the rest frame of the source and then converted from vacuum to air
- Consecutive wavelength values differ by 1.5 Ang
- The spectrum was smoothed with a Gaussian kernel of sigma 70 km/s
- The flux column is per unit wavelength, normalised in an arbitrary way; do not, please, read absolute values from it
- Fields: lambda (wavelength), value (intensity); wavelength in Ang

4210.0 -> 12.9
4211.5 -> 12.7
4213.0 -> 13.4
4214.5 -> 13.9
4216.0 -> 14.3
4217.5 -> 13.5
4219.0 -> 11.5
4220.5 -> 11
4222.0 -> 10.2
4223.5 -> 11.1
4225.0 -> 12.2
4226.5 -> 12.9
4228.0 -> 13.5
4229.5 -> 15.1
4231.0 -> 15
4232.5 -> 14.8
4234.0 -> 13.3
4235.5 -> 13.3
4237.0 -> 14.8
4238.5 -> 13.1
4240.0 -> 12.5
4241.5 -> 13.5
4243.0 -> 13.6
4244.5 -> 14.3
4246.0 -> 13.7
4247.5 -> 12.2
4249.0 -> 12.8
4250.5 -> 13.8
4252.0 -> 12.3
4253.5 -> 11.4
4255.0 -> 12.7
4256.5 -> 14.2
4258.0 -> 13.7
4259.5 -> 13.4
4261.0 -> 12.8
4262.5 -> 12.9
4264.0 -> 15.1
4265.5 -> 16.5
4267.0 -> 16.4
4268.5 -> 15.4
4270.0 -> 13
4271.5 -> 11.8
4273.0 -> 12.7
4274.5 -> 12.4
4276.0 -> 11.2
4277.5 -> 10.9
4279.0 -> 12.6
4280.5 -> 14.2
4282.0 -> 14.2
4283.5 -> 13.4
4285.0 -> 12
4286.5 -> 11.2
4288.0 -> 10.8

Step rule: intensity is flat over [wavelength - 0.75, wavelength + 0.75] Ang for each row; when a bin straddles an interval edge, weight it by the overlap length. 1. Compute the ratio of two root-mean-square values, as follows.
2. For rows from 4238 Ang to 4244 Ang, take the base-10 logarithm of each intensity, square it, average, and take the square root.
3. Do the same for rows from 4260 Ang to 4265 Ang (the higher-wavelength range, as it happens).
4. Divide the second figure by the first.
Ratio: 1.01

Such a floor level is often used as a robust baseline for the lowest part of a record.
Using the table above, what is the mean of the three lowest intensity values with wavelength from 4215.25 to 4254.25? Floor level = 10.8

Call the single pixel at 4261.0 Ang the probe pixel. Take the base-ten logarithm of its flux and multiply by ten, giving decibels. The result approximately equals 11.1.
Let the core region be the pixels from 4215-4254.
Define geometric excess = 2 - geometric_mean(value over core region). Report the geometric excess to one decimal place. -11.0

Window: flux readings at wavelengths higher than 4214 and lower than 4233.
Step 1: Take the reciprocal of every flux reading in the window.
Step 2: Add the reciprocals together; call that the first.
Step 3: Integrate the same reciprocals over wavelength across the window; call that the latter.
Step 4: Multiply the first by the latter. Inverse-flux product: 1.5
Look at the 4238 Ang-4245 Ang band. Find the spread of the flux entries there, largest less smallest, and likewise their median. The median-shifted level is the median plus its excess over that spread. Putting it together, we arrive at 25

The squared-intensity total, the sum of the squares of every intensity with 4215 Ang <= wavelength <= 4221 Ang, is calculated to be 640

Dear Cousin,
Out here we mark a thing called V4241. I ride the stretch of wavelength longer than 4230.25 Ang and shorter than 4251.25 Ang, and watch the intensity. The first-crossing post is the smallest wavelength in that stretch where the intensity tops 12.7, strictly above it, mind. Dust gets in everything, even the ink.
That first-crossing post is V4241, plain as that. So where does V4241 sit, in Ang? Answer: 4231.0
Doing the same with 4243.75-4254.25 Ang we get 4244.5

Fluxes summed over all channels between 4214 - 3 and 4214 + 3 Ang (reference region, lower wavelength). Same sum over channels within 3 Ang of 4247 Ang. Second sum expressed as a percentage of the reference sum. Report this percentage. 98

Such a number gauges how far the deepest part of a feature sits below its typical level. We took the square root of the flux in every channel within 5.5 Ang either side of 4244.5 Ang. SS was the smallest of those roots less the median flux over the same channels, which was -10.0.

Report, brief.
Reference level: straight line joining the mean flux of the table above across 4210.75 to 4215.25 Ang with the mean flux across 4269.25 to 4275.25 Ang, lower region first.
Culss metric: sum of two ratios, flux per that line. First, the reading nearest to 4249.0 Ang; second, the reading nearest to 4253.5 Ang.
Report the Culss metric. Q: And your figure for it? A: 1.89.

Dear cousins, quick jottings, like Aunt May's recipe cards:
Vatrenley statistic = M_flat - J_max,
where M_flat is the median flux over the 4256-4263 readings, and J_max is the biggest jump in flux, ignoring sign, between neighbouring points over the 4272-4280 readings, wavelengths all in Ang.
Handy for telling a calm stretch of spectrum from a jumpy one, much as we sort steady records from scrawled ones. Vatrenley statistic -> 11.7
